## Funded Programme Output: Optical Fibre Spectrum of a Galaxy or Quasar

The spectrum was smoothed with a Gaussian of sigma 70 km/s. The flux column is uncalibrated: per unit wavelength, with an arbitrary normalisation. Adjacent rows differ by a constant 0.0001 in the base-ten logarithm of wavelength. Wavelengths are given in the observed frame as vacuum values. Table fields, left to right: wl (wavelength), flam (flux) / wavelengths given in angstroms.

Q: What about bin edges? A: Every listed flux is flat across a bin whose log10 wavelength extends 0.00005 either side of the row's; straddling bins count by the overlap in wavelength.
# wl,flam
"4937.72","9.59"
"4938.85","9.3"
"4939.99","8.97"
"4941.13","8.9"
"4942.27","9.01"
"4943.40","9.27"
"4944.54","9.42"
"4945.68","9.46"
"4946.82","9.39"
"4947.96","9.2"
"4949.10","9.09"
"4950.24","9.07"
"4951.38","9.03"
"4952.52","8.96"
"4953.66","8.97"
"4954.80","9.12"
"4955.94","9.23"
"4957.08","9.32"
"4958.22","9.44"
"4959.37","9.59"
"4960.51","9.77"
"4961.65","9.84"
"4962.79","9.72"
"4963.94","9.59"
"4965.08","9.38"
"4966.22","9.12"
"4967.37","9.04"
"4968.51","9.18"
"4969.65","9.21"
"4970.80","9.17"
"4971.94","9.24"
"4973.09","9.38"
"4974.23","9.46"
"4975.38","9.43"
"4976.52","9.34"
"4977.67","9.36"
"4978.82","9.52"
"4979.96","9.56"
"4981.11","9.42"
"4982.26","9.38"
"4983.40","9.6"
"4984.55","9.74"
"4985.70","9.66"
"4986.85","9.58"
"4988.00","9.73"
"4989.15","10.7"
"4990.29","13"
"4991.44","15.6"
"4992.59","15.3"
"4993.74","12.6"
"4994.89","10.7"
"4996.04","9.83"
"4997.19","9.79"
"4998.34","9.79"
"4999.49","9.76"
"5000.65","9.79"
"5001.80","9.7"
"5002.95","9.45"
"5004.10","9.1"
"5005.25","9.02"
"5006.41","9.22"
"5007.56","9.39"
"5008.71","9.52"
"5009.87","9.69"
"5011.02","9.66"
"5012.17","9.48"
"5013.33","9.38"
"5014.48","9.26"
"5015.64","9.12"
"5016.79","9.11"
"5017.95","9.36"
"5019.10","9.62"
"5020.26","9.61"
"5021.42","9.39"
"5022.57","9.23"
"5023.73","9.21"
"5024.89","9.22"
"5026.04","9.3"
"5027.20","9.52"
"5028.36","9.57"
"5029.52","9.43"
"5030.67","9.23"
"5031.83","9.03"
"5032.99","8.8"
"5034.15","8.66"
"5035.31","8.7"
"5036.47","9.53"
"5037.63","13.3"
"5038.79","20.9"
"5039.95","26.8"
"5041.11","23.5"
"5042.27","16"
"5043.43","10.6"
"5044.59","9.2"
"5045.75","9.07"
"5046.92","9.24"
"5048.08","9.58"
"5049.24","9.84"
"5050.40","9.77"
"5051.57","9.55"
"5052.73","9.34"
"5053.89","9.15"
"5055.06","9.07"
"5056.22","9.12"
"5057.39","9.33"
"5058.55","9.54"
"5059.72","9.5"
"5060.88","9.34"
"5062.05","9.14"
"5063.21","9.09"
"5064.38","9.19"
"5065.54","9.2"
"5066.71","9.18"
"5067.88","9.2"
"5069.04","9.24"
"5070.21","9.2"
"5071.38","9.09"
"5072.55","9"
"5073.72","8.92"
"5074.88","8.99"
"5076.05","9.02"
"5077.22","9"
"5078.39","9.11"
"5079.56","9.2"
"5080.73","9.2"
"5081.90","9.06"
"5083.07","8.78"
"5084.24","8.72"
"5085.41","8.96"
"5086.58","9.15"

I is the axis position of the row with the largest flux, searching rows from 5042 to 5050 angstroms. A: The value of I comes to 5042.27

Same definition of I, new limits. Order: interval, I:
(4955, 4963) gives 4961.65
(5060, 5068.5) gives 5060.88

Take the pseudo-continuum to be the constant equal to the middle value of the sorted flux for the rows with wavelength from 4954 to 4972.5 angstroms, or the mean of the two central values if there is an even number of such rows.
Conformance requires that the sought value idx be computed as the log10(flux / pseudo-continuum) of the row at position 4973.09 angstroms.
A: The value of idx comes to 0.005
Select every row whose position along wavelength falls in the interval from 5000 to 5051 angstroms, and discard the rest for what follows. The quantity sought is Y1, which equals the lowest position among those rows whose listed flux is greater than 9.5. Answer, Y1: 5000.65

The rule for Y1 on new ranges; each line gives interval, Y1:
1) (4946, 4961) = 4959.37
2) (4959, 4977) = 4959.37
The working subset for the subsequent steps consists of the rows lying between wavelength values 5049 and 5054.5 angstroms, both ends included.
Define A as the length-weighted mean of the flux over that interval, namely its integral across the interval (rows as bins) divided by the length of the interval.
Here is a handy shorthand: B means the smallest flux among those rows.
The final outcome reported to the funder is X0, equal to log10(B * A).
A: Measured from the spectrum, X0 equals 1.939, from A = 9.5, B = 9.15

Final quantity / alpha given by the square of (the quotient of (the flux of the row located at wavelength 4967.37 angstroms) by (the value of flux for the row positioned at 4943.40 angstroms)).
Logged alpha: 0.95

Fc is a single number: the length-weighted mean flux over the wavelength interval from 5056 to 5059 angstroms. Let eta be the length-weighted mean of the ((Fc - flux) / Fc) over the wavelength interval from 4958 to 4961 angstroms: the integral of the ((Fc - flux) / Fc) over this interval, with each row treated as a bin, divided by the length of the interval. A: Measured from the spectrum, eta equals -0.029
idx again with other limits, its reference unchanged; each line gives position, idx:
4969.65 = -0.003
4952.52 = -0.015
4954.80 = -0.008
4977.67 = 0.004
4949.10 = -0.009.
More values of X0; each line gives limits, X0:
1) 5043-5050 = 1.939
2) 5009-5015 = 1.944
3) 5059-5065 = 1.925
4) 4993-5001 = 2.008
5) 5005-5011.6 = 1.930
